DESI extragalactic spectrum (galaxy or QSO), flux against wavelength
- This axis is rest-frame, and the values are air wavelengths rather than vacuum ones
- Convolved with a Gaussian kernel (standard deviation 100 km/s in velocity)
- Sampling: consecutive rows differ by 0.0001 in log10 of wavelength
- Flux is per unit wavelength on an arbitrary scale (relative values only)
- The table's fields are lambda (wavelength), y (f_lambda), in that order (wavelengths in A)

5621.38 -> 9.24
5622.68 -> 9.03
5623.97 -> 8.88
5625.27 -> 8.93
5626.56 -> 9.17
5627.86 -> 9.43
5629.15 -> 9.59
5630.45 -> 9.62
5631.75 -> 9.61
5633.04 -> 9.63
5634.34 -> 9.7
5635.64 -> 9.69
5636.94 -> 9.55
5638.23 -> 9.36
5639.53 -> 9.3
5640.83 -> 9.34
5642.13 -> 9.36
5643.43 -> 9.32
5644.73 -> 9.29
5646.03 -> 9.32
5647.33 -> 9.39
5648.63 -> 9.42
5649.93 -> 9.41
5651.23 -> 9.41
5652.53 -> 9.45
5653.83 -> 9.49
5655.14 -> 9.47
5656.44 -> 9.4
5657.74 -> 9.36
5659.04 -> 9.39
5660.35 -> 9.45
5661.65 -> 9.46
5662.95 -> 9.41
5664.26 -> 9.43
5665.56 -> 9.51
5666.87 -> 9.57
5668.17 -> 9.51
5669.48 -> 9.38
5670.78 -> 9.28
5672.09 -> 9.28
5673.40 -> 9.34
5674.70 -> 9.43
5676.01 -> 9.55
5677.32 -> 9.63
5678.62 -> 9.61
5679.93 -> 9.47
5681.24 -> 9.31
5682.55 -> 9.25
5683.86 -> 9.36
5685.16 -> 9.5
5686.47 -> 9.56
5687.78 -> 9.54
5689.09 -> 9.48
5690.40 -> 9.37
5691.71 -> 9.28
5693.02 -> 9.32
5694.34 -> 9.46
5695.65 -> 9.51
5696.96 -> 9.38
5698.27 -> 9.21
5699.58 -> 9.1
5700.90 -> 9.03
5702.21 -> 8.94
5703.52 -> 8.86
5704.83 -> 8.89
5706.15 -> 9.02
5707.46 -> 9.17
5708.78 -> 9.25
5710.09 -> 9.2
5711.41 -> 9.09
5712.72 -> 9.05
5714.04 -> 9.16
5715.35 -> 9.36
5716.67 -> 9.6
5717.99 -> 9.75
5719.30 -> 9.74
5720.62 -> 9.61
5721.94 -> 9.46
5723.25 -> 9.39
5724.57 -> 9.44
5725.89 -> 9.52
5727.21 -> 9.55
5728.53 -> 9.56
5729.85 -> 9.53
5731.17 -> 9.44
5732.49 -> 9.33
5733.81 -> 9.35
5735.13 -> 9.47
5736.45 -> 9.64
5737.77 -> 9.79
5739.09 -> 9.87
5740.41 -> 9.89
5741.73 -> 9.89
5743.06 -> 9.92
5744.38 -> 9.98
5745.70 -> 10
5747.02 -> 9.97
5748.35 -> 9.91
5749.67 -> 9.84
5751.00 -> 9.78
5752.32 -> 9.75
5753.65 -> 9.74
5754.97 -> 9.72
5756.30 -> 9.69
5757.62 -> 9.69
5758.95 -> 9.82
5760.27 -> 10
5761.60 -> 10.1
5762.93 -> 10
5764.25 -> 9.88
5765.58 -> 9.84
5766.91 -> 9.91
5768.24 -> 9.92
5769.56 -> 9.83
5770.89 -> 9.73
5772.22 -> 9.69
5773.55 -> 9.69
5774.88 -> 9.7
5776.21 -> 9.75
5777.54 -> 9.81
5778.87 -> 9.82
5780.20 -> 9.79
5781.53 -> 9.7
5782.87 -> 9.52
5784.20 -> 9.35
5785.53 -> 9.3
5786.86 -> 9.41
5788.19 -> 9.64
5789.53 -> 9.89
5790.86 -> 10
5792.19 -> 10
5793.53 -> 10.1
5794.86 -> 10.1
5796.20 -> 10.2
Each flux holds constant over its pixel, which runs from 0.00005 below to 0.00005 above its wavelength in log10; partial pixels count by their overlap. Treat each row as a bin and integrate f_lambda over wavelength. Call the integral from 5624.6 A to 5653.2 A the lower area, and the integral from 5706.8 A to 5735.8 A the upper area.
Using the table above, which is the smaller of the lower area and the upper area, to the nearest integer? 269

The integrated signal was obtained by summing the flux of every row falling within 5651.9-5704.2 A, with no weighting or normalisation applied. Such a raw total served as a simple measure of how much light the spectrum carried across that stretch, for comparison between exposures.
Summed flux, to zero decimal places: 375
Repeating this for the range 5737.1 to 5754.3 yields 128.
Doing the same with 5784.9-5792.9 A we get 58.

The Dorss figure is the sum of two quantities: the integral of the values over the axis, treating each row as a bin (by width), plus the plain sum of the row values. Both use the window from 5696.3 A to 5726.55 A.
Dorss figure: 494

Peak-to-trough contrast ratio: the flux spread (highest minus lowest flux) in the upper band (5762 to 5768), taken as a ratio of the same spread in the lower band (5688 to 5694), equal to 0.8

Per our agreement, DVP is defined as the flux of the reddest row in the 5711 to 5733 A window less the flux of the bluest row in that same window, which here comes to 0.2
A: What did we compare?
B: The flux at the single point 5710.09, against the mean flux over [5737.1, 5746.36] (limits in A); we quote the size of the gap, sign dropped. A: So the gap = 0.71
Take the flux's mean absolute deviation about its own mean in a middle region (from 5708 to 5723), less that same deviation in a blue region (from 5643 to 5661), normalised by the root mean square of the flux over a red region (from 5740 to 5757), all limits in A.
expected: 0.018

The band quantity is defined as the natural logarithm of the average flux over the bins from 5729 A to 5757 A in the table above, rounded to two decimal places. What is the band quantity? 2.28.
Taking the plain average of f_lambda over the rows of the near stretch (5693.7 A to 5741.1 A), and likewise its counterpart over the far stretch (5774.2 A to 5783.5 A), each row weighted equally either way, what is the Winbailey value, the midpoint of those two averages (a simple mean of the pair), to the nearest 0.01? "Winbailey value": 9.55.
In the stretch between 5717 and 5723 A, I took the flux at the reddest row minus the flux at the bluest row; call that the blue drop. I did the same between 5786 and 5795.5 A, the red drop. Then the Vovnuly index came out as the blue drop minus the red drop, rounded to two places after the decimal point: -0.98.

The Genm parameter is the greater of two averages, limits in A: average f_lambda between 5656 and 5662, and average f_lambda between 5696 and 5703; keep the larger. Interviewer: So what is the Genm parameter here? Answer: 9.41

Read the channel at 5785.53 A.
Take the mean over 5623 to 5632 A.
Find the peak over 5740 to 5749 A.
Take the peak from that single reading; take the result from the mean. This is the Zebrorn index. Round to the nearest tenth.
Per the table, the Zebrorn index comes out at 10.0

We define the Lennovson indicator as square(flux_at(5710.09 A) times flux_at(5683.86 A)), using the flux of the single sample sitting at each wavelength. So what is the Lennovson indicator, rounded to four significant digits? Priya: 7415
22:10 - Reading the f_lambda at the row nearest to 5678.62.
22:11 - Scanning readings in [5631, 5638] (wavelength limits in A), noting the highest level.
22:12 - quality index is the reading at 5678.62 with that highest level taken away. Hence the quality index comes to -0.1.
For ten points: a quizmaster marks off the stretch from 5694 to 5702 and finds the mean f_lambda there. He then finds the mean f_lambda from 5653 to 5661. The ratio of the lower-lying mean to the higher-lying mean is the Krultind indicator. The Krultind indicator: 1.02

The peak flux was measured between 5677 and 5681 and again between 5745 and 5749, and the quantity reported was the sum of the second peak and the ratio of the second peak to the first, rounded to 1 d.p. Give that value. 11.0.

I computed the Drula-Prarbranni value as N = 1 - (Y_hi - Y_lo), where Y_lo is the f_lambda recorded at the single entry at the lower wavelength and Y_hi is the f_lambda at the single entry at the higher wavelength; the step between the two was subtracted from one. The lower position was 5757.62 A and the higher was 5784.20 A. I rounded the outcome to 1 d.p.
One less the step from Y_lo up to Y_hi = 1.3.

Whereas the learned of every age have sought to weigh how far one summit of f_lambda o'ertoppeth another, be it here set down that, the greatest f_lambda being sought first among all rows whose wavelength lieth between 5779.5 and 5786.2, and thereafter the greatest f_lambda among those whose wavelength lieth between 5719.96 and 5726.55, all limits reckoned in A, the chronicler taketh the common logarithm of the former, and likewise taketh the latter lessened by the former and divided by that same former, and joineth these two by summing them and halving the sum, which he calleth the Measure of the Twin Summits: 0.486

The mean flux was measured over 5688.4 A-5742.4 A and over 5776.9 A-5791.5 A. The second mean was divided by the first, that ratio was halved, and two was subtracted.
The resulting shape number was -1.49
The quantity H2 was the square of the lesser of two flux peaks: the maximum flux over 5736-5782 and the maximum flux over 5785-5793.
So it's 100.0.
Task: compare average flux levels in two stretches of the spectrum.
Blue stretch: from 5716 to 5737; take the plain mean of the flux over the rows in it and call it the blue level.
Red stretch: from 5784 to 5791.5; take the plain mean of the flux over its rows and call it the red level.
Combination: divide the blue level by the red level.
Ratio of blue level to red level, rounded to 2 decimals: 0.99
